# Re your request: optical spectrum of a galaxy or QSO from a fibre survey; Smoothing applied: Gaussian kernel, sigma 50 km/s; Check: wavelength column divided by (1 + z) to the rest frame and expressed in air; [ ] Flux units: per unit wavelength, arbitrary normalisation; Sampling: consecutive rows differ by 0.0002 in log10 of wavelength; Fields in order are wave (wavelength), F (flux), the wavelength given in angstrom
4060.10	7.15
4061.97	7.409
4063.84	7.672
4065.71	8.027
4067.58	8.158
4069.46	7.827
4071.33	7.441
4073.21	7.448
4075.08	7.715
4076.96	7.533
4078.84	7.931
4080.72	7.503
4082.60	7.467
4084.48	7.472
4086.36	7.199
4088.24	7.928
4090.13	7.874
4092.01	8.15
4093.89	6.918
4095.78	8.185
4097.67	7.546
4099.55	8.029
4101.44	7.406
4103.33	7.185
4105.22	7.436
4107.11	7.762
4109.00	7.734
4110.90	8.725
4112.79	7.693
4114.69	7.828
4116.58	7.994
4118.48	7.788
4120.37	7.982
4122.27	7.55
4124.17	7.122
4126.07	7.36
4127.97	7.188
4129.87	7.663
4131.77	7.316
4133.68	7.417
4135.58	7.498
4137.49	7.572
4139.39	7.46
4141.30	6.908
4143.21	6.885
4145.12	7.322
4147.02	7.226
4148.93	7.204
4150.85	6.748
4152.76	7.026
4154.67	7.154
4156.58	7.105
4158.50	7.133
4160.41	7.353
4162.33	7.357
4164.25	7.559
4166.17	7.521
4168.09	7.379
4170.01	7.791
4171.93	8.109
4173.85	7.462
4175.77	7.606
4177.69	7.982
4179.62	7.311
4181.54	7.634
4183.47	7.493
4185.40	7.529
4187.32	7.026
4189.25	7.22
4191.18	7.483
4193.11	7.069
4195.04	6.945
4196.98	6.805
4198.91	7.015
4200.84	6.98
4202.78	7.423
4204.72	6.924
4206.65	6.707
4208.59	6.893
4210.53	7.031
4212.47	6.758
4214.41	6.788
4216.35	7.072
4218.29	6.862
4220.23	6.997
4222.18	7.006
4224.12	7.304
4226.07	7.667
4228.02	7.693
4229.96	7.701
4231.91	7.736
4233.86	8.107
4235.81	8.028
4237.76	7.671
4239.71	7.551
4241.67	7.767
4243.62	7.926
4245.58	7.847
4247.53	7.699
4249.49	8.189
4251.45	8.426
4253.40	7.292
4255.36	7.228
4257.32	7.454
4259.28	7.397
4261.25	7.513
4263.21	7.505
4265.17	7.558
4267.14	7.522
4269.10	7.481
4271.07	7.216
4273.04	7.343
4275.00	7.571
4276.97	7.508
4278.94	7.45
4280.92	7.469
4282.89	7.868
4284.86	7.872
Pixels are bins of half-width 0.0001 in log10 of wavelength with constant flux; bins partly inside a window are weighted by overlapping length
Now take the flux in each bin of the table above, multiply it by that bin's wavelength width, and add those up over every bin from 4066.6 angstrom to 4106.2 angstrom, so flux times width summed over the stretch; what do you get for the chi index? 302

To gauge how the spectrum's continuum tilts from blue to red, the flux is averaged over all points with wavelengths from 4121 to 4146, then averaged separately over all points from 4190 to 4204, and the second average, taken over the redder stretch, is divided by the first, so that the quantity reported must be 0.97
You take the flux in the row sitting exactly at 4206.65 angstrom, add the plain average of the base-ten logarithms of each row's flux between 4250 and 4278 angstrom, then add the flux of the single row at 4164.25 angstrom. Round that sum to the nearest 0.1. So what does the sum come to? 15.1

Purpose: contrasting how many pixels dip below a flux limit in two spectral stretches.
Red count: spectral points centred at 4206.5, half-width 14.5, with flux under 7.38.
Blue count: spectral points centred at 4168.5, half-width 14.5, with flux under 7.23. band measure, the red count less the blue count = 11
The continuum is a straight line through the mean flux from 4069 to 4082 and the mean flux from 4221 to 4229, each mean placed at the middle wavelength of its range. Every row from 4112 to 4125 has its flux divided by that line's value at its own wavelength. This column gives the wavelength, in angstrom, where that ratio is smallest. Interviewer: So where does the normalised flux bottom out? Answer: 4124.17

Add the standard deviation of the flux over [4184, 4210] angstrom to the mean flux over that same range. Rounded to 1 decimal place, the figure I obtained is 7.3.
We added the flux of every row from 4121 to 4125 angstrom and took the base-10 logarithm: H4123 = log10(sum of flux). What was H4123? 1.17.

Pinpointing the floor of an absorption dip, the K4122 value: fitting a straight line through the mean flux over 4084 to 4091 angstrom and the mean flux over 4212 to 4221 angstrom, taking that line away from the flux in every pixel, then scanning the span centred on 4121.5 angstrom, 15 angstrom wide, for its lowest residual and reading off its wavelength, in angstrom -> 4124.17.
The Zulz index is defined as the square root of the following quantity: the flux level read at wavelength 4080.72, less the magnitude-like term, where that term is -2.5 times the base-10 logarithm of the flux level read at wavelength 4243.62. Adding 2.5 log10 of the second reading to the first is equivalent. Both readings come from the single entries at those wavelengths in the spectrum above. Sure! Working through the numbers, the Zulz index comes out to 3.12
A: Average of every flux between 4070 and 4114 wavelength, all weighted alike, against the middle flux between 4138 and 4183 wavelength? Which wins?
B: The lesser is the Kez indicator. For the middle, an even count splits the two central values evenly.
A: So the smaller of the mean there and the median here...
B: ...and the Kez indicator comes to 7.35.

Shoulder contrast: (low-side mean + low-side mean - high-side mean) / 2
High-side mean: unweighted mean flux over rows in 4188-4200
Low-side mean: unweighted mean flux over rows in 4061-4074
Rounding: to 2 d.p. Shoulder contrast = 4.17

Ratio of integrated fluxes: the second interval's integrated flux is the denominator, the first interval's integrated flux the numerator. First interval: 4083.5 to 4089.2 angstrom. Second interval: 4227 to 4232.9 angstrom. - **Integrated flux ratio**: 0.94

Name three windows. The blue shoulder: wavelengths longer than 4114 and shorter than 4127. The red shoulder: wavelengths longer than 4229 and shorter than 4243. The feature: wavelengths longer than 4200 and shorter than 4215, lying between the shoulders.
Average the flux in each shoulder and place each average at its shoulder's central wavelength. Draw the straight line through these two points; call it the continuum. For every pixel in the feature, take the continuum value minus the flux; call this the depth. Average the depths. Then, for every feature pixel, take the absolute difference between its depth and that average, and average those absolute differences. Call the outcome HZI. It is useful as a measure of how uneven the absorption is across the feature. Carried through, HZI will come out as 0.16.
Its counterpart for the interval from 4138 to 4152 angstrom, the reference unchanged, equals 0.22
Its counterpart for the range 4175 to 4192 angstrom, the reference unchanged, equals 0.20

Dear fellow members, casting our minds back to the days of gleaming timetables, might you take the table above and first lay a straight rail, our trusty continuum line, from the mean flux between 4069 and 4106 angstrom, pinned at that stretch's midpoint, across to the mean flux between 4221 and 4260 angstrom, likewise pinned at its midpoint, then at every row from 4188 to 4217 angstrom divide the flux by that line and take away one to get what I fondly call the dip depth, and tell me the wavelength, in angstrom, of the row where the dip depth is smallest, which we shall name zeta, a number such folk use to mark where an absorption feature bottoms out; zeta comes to 4206.65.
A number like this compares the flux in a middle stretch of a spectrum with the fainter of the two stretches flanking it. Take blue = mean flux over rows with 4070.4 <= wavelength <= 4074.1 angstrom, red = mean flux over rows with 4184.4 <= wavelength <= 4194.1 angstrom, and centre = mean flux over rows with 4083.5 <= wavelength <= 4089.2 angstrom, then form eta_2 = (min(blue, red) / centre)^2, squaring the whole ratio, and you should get 0.93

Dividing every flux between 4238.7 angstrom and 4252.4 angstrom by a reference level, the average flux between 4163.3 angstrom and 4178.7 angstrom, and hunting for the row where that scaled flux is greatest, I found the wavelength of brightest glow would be 4251.45 angstrom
